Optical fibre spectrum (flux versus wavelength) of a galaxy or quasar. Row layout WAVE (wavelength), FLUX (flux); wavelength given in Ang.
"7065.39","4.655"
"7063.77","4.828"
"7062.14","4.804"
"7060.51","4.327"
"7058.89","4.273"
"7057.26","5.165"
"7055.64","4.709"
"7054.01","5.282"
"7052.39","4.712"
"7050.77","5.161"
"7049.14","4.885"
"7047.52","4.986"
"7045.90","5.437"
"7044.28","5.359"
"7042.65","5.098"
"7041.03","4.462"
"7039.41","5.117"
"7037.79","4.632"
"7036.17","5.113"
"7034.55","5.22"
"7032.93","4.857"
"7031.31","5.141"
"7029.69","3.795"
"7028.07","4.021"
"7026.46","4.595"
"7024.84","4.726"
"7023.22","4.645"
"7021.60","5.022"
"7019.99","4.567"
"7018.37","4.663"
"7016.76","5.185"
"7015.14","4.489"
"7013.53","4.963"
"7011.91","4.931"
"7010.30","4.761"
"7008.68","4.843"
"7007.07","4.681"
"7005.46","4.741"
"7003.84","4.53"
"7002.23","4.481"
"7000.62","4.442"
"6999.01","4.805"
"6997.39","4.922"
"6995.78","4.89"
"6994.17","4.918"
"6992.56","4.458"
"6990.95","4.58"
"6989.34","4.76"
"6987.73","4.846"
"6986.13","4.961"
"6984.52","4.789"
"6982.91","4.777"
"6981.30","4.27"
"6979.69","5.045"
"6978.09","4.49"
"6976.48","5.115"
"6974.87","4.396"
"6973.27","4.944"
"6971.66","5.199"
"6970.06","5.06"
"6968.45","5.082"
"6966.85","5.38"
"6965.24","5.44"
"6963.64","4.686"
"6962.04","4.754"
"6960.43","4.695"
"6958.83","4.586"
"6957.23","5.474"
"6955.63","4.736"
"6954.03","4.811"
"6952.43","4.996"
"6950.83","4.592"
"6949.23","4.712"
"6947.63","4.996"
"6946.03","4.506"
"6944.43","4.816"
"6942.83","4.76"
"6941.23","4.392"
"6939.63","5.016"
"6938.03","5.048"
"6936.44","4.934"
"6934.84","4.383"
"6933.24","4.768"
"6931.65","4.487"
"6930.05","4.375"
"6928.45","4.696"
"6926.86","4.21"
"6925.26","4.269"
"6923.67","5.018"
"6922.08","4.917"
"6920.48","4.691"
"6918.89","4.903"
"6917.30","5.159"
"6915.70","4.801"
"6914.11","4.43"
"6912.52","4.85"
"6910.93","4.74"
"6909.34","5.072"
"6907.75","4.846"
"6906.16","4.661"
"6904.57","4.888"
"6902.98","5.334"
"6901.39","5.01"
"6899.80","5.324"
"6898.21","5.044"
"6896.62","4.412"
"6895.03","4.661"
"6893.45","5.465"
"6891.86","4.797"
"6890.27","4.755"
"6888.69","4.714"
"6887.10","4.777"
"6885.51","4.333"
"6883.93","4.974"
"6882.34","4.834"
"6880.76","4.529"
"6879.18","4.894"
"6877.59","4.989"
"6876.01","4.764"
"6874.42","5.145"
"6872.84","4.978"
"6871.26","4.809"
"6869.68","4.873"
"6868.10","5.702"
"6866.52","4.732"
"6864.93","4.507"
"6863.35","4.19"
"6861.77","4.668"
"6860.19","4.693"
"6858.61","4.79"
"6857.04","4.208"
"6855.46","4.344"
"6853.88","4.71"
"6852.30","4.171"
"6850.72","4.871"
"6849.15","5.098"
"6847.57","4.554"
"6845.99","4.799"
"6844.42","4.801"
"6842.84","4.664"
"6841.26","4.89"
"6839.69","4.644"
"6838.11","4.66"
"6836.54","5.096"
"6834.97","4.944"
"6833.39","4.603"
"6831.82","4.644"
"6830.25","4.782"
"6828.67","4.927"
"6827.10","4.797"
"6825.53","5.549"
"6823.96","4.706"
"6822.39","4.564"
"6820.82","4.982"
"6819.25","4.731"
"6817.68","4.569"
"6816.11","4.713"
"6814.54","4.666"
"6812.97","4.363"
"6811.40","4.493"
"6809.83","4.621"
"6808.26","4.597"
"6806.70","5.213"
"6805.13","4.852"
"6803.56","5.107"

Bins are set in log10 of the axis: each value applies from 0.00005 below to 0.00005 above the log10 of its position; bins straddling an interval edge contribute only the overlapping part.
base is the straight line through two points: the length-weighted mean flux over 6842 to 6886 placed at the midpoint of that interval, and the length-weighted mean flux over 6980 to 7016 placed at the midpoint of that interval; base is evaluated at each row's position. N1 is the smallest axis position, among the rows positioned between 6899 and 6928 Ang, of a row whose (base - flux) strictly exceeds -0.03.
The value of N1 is 6906.16 Ang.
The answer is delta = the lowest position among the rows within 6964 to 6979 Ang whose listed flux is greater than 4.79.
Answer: 6965.24 Ang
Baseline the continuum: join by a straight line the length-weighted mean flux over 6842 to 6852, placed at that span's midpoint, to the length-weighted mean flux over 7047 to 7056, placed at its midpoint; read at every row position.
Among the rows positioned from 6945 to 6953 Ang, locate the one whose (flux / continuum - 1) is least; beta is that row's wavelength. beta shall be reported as 6946.03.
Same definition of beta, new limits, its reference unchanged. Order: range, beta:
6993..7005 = 7000.62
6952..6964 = 6958.83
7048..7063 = 7058.89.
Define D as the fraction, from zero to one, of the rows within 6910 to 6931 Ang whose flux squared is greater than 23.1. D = 0.38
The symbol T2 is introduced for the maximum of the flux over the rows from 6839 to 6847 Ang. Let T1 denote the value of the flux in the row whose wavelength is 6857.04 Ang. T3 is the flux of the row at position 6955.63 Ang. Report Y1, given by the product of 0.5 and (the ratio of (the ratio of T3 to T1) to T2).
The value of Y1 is 0.115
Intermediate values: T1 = 4.208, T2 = 4.89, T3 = 4.736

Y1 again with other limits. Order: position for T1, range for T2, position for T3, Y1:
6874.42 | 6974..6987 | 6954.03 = 0.091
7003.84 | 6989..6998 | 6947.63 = 0.112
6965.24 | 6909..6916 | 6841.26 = 0.089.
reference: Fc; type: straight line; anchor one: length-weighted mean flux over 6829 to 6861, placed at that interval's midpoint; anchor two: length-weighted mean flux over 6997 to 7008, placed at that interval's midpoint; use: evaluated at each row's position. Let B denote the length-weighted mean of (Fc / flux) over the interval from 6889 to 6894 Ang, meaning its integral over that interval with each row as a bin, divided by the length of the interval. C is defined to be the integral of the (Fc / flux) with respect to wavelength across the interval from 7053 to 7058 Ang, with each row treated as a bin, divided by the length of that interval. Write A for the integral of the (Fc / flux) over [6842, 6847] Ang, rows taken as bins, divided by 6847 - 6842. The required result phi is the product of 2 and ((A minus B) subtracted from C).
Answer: 1.76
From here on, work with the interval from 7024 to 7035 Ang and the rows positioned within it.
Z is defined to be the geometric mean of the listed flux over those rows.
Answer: 4.59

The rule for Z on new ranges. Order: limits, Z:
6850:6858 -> 4.45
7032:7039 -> 4.95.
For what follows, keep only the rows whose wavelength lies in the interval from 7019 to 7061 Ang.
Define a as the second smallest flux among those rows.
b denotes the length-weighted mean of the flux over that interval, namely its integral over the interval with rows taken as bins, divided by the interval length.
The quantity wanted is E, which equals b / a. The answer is 1.20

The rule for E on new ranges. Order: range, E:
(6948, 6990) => 1.11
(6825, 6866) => 1.12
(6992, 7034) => 1.17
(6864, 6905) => 1.11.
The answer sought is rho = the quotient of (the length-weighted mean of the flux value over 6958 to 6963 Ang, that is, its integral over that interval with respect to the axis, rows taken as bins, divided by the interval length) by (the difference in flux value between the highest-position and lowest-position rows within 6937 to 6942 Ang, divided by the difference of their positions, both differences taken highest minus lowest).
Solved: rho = -23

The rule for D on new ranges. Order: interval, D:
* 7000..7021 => 0.31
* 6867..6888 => 0.69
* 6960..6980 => 0.62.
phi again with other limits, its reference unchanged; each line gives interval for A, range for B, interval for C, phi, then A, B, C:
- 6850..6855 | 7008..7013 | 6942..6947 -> 1.83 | 1.03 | 0.96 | 0.99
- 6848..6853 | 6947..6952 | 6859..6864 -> 2.02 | 1.00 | 0.98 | 1.04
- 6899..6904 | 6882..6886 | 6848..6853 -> 2.20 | 0.90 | 1.00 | 1.00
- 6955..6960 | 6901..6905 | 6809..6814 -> 2.02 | 0.95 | 0.92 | 1.05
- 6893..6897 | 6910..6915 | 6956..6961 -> 1.96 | 0.98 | 1.00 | 0.96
